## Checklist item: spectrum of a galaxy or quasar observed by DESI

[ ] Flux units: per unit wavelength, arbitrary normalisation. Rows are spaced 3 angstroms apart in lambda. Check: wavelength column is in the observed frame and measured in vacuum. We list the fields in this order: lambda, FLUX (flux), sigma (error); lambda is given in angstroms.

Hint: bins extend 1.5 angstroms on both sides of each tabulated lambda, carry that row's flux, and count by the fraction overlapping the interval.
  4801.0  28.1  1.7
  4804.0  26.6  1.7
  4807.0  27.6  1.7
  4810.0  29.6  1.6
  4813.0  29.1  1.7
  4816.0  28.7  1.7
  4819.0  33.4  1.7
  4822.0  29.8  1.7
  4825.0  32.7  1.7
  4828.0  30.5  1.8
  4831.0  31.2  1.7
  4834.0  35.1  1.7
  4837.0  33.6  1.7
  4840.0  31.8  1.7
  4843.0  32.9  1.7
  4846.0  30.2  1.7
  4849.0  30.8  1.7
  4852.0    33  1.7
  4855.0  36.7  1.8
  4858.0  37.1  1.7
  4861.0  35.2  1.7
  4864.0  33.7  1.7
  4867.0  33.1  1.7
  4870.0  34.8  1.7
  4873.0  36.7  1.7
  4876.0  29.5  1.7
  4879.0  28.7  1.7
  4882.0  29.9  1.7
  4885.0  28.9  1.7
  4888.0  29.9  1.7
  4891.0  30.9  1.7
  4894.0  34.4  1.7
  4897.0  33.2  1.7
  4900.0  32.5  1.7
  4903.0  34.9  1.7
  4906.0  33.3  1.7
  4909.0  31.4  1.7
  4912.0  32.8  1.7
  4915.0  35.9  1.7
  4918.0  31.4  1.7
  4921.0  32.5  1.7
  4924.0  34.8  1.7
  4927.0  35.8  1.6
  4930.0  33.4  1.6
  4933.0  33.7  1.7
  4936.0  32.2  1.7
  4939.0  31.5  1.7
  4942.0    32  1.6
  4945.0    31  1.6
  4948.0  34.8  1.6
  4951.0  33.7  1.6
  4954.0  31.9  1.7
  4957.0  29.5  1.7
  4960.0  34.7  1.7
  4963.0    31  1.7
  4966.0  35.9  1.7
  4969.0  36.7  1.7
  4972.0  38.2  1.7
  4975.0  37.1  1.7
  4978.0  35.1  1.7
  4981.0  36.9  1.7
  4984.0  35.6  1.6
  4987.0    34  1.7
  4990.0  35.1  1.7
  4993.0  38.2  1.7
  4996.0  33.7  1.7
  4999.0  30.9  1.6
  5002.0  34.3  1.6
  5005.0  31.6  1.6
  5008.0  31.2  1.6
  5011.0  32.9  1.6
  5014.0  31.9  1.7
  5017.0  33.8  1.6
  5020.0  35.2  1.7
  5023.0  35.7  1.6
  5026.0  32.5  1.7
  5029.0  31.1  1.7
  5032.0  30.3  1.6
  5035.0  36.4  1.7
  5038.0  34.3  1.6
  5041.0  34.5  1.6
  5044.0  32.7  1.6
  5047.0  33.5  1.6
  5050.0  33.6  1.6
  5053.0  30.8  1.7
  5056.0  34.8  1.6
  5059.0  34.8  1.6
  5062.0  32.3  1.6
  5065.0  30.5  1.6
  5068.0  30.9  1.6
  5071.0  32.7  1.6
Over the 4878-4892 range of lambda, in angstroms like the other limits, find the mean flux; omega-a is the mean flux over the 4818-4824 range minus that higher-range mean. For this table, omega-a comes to 1.9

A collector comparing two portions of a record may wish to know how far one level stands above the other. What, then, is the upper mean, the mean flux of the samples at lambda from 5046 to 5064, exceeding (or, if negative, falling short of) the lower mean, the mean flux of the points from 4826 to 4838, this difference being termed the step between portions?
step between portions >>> 0.7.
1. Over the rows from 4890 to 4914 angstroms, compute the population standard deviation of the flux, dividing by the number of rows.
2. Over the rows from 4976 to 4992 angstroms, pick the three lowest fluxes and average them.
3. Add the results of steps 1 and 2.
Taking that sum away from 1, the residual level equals -35.00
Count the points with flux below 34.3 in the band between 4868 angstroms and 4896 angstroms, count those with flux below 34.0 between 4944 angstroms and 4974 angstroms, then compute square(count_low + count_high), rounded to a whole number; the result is 121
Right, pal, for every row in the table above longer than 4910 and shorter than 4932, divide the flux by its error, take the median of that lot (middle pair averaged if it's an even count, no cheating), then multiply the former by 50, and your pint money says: 1024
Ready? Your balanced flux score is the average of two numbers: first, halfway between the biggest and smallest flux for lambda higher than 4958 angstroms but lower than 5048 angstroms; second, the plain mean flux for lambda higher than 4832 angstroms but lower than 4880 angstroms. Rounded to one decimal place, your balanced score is 33.8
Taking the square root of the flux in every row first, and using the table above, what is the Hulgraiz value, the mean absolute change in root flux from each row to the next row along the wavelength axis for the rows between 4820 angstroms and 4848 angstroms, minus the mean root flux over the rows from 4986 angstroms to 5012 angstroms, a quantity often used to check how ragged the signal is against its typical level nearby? -5.60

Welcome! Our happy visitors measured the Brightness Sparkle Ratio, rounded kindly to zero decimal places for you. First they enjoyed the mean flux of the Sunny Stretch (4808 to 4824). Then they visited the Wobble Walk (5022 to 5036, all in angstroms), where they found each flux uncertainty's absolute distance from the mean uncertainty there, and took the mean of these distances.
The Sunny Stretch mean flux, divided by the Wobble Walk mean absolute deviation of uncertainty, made 628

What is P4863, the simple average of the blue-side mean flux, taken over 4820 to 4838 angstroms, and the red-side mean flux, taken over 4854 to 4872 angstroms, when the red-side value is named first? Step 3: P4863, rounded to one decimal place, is 33.6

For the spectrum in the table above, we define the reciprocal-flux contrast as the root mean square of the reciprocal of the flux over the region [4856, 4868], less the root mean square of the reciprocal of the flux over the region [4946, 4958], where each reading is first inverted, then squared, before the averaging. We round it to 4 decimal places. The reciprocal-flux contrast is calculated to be -0.0021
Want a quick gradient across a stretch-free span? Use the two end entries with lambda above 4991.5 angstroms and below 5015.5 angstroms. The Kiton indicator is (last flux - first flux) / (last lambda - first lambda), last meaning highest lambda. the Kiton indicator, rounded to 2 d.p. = -0.30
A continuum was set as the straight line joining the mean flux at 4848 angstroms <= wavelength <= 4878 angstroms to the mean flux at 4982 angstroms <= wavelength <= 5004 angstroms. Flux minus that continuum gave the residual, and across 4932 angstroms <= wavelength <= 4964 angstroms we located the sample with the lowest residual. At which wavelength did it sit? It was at 4957.0 angstroms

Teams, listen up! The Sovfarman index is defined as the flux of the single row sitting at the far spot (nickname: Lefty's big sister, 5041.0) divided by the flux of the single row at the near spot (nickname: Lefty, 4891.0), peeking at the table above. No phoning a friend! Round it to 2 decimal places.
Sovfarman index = 1.12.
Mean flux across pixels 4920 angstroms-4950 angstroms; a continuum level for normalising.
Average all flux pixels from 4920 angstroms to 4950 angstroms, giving 33.2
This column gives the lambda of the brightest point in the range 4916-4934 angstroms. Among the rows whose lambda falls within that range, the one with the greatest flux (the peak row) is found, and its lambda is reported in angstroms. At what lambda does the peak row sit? 4927.0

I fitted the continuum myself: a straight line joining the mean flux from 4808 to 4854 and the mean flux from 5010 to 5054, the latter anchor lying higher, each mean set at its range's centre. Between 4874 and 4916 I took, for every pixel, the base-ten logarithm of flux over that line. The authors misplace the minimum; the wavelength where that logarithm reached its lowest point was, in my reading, 4879.0 angstroms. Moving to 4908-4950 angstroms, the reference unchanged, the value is 4945.0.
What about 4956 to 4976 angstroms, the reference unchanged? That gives 4957.0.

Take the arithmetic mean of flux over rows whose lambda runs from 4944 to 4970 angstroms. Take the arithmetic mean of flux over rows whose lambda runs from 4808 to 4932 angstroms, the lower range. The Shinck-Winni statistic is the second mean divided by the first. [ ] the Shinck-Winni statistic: 0.98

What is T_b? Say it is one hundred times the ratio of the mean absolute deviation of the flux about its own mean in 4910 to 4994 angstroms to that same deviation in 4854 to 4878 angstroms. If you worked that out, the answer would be 103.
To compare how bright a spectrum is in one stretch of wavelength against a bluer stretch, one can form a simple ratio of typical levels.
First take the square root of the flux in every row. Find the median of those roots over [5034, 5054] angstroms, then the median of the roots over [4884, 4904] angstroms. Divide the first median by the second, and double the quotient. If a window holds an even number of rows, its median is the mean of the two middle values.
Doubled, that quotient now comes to 2.03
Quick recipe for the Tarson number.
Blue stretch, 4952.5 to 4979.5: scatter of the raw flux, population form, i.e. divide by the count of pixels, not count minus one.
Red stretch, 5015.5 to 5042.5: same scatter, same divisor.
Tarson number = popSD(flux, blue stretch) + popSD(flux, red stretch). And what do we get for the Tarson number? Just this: 4.77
